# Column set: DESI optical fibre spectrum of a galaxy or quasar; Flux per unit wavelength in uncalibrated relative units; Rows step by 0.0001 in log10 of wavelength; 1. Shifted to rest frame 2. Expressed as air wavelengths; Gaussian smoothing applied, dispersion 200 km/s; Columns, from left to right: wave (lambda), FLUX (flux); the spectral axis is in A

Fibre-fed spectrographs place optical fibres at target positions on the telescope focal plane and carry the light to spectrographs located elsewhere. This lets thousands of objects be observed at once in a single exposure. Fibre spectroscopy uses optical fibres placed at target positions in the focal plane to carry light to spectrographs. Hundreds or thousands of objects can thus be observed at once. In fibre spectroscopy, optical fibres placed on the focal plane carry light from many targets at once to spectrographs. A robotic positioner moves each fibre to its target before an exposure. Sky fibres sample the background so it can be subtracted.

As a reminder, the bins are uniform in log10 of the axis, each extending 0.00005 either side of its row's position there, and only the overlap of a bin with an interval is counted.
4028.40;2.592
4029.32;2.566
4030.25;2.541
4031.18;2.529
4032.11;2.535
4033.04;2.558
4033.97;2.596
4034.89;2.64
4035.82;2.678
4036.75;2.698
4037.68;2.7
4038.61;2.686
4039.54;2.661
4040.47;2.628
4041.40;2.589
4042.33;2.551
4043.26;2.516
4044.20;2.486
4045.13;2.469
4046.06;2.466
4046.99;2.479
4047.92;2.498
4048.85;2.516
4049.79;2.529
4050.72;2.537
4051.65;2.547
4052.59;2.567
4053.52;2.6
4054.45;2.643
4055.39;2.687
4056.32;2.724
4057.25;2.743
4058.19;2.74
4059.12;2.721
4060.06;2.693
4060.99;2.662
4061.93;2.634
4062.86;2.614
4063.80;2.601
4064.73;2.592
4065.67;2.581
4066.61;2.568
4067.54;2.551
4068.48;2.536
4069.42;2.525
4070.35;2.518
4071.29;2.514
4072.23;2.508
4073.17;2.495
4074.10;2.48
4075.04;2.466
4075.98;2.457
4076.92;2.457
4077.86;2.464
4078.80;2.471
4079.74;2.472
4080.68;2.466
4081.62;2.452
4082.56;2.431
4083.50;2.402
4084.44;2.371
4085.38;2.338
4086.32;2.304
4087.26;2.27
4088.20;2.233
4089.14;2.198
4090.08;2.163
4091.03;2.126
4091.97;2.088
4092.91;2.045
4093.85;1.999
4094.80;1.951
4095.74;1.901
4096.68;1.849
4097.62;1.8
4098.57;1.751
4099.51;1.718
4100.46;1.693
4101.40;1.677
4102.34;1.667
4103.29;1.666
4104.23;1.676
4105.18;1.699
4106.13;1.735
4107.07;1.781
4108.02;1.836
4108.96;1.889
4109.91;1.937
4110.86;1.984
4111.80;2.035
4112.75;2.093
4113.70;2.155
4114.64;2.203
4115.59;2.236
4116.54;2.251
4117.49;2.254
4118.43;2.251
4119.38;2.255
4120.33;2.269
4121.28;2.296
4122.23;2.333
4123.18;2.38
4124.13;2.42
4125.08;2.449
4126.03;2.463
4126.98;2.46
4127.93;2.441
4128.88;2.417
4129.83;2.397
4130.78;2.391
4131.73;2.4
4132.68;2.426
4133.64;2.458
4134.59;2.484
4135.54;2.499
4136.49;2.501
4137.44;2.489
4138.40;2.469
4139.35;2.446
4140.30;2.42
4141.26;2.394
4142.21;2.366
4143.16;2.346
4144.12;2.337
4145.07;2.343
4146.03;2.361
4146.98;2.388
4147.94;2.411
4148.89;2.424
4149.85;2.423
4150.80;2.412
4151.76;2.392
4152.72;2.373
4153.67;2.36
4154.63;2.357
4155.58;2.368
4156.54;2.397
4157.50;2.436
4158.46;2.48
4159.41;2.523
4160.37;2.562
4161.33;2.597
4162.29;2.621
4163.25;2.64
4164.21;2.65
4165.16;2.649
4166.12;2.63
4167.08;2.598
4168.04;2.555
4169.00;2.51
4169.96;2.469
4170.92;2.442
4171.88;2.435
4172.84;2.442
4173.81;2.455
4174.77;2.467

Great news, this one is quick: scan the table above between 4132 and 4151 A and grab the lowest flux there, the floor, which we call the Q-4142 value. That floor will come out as 2.337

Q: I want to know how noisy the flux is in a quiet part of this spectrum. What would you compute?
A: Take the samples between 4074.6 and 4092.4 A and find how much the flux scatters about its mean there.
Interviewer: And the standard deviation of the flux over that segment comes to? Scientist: 0.13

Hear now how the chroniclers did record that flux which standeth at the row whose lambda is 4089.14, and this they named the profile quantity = 2.198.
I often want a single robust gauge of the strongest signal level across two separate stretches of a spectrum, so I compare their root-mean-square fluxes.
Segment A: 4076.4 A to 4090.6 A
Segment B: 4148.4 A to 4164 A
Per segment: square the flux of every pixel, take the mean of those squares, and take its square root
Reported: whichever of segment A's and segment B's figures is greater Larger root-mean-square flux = 2.46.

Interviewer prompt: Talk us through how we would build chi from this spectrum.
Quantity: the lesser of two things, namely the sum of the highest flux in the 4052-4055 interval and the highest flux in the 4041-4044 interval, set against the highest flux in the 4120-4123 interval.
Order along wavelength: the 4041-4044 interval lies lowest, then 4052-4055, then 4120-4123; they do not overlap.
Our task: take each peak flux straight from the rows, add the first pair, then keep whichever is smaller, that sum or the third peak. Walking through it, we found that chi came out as 2.33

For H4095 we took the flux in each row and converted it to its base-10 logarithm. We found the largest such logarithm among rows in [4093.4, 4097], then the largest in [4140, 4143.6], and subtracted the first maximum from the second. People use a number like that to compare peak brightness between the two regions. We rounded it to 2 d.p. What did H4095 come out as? 0.08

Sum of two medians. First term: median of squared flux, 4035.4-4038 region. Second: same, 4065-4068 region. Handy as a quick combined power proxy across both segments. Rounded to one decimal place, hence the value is 13.9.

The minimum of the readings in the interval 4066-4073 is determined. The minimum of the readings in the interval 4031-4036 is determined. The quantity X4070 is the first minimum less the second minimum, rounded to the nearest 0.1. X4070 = 0.0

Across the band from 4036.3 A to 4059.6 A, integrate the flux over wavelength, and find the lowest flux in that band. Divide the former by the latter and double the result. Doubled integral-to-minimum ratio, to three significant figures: 49.1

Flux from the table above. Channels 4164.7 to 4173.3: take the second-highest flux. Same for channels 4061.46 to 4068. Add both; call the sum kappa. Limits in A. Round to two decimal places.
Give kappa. 5.24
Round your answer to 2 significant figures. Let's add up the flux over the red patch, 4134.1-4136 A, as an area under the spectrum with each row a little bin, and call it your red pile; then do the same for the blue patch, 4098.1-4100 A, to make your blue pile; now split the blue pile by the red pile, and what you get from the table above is 0.69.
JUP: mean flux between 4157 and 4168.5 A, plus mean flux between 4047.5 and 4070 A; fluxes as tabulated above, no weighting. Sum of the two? 5.2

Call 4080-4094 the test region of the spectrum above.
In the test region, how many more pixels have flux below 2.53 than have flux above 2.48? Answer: 15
